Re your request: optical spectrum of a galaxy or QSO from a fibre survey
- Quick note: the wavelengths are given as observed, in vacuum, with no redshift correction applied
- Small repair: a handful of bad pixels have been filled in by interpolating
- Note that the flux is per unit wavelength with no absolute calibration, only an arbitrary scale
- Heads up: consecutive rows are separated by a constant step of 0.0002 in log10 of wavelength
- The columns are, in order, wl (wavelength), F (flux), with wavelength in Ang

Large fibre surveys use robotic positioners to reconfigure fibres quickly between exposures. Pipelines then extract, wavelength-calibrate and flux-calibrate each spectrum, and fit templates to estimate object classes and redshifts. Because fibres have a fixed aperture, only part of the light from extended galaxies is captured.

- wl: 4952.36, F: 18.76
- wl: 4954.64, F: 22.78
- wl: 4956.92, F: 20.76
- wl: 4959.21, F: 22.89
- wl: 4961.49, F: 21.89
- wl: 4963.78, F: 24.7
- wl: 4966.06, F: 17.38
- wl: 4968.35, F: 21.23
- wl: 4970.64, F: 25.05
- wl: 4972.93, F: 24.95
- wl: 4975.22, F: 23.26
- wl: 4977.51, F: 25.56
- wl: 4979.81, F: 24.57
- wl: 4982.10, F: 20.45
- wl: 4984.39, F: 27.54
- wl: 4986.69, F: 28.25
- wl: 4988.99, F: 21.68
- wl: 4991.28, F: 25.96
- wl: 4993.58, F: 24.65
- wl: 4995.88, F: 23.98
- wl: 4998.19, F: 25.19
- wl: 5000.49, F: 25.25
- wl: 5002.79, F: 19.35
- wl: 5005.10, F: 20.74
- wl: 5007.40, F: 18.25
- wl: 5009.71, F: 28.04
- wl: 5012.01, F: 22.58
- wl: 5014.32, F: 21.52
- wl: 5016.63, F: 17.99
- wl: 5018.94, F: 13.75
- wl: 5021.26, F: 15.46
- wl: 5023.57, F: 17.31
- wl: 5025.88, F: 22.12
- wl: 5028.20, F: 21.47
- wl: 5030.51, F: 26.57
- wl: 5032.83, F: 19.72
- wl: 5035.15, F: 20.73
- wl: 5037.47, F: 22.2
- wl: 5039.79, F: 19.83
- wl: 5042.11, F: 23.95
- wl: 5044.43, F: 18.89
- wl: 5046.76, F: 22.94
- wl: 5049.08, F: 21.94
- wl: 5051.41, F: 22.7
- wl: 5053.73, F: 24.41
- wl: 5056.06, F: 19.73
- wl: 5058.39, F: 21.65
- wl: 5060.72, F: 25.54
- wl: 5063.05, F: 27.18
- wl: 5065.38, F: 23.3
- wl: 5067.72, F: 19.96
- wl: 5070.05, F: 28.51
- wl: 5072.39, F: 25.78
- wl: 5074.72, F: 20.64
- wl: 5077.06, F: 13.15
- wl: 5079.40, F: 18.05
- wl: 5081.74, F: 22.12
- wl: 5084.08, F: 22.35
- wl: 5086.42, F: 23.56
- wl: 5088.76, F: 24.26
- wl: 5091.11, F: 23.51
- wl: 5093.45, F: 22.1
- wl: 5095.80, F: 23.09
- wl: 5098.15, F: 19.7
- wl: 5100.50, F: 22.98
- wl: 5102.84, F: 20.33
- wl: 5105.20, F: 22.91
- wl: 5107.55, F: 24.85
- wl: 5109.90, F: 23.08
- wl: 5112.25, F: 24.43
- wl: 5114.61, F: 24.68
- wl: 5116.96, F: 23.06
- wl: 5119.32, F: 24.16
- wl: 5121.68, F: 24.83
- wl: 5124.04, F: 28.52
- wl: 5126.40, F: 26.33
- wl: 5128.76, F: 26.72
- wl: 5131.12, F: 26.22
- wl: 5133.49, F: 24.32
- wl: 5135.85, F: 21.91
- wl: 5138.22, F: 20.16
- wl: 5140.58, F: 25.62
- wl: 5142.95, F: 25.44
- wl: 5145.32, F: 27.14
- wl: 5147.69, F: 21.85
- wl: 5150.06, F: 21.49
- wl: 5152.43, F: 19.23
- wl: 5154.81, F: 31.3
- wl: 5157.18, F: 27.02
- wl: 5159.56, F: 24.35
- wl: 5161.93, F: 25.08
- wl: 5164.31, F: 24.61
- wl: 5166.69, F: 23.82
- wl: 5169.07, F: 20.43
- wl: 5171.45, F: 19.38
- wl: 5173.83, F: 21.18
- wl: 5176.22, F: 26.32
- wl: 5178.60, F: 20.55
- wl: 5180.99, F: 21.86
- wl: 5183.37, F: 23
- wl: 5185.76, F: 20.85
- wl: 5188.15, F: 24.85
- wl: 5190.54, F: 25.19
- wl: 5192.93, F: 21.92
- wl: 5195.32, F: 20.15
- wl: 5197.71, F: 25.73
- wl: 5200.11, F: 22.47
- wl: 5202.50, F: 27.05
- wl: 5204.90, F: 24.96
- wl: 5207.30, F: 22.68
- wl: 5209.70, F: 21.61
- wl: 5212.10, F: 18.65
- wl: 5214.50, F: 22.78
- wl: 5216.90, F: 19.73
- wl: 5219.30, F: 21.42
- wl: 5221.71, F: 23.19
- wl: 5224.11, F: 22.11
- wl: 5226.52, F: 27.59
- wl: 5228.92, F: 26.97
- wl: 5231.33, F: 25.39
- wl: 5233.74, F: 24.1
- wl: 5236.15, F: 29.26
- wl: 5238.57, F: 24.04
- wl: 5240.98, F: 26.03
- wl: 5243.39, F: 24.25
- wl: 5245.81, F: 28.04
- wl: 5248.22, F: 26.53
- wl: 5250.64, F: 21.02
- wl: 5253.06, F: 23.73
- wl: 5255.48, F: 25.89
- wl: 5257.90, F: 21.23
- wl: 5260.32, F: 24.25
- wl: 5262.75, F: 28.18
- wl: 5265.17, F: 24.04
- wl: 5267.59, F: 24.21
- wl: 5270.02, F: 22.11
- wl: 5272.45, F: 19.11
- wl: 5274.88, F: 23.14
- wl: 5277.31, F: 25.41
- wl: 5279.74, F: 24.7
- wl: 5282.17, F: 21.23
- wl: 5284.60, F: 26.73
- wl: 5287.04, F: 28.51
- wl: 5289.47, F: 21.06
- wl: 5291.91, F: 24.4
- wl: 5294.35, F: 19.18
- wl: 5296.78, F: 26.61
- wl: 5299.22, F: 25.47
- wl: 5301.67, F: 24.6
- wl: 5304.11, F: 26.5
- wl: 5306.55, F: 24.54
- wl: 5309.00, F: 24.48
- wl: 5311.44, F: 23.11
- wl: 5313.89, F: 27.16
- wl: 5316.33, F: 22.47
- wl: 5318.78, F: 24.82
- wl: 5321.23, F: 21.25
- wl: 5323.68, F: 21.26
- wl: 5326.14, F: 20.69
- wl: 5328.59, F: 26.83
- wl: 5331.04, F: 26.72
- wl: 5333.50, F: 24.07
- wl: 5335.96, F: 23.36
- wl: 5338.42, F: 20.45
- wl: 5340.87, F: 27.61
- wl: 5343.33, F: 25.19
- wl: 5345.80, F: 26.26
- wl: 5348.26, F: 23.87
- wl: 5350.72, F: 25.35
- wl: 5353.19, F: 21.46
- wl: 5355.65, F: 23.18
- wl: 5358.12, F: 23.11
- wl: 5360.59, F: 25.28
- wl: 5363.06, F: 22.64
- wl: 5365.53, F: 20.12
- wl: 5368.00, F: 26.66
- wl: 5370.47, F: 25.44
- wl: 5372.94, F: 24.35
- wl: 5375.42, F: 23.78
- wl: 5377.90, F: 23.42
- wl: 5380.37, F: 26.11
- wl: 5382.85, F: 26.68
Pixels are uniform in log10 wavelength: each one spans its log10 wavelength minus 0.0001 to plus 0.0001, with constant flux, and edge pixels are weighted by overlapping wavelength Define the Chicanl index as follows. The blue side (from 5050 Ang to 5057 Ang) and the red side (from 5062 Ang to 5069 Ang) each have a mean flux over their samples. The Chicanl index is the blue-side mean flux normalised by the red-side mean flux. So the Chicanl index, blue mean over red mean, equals 0.95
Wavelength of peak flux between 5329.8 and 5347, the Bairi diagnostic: 5340.87 Ang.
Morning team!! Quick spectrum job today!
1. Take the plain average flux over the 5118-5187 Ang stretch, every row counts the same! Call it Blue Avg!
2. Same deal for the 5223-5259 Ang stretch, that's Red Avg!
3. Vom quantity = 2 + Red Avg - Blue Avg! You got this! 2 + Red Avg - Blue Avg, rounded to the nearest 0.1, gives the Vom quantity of 3.2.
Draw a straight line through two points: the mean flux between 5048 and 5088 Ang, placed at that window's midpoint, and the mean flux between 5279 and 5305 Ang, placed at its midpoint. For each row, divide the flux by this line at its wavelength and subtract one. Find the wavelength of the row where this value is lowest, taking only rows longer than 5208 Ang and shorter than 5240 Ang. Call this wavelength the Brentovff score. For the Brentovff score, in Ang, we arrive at 5212.10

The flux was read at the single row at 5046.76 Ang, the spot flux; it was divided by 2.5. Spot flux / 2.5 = 9.2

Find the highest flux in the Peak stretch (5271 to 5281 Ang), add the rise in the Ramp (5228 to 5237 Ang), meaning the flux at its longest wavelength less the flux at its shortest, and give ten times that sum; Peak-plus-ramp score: 277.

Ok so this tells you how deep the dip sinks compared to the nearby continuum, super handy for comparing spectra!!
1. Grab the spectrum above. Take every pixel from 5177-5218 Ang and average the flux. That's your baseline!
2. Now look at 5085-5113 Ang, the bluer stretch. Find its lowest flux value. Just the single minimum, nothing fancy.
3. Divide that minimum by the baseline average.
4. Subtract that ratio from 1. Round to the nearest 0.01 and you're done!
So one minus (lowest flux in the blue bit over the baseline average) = 0.13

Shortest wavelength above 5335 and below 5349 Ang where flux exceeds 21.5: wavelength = 5335.96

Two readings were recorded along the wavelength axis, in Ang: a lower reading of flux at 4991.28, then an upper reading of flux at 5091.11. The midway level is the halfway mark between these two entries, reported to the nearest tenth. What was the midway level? 24.7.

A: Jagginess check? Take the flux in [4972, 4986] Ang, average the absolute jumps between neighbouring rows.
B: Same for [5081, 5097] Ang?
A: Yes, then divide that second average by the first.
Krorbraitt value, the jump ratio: 0.3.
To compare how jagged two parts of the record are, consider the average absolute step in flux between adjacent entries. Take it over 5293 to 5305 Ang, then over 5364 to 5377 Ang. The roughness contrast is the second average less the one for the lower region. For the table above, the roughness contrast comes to -0.48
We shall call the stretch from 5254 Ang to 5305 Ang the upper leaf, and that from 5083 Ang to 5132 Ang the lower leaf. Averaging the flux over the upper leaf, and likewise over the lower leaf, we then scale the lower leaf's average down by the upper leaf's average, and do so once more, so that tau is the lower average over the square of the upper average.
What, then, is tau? 0.0411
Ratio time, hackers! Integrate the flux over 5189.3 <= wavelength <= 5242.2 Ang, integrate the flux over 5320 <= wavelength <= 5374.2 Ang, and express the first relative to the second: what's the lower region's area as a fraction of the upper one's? 0.972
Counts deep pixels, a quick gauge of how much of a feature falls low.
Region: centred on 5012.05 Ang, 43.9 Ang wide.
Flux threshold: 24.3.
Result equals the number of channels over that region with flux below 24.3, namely 13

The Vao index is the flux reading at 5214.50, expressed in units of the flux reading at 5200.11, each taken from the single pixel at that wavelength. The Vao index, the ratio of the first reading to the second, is 1.01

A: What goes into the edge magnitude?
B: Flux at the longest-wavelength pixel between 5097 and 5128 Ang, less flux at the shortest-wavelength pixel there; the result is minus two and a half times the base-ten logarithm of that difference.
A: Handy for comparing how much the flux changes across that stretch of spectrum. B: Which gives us -2.1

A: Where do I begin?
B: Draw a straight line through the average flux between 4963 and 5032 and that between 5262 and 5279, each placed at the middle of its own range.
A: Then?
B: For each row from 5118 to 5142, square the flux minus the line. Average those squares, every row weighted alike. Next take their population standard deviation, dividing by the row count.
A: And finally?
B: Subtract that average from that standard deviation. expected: -0.4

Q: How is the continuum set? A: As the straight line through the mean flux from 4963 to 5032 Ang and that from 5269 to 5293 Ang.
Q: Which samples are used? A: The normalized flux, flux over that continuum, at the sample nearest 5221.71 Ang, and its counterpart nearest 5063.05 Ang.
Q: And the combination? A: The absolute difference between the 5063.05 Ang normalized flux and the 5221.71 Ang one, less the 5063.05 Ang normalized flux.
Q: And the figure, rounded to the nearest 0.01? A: -0.99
